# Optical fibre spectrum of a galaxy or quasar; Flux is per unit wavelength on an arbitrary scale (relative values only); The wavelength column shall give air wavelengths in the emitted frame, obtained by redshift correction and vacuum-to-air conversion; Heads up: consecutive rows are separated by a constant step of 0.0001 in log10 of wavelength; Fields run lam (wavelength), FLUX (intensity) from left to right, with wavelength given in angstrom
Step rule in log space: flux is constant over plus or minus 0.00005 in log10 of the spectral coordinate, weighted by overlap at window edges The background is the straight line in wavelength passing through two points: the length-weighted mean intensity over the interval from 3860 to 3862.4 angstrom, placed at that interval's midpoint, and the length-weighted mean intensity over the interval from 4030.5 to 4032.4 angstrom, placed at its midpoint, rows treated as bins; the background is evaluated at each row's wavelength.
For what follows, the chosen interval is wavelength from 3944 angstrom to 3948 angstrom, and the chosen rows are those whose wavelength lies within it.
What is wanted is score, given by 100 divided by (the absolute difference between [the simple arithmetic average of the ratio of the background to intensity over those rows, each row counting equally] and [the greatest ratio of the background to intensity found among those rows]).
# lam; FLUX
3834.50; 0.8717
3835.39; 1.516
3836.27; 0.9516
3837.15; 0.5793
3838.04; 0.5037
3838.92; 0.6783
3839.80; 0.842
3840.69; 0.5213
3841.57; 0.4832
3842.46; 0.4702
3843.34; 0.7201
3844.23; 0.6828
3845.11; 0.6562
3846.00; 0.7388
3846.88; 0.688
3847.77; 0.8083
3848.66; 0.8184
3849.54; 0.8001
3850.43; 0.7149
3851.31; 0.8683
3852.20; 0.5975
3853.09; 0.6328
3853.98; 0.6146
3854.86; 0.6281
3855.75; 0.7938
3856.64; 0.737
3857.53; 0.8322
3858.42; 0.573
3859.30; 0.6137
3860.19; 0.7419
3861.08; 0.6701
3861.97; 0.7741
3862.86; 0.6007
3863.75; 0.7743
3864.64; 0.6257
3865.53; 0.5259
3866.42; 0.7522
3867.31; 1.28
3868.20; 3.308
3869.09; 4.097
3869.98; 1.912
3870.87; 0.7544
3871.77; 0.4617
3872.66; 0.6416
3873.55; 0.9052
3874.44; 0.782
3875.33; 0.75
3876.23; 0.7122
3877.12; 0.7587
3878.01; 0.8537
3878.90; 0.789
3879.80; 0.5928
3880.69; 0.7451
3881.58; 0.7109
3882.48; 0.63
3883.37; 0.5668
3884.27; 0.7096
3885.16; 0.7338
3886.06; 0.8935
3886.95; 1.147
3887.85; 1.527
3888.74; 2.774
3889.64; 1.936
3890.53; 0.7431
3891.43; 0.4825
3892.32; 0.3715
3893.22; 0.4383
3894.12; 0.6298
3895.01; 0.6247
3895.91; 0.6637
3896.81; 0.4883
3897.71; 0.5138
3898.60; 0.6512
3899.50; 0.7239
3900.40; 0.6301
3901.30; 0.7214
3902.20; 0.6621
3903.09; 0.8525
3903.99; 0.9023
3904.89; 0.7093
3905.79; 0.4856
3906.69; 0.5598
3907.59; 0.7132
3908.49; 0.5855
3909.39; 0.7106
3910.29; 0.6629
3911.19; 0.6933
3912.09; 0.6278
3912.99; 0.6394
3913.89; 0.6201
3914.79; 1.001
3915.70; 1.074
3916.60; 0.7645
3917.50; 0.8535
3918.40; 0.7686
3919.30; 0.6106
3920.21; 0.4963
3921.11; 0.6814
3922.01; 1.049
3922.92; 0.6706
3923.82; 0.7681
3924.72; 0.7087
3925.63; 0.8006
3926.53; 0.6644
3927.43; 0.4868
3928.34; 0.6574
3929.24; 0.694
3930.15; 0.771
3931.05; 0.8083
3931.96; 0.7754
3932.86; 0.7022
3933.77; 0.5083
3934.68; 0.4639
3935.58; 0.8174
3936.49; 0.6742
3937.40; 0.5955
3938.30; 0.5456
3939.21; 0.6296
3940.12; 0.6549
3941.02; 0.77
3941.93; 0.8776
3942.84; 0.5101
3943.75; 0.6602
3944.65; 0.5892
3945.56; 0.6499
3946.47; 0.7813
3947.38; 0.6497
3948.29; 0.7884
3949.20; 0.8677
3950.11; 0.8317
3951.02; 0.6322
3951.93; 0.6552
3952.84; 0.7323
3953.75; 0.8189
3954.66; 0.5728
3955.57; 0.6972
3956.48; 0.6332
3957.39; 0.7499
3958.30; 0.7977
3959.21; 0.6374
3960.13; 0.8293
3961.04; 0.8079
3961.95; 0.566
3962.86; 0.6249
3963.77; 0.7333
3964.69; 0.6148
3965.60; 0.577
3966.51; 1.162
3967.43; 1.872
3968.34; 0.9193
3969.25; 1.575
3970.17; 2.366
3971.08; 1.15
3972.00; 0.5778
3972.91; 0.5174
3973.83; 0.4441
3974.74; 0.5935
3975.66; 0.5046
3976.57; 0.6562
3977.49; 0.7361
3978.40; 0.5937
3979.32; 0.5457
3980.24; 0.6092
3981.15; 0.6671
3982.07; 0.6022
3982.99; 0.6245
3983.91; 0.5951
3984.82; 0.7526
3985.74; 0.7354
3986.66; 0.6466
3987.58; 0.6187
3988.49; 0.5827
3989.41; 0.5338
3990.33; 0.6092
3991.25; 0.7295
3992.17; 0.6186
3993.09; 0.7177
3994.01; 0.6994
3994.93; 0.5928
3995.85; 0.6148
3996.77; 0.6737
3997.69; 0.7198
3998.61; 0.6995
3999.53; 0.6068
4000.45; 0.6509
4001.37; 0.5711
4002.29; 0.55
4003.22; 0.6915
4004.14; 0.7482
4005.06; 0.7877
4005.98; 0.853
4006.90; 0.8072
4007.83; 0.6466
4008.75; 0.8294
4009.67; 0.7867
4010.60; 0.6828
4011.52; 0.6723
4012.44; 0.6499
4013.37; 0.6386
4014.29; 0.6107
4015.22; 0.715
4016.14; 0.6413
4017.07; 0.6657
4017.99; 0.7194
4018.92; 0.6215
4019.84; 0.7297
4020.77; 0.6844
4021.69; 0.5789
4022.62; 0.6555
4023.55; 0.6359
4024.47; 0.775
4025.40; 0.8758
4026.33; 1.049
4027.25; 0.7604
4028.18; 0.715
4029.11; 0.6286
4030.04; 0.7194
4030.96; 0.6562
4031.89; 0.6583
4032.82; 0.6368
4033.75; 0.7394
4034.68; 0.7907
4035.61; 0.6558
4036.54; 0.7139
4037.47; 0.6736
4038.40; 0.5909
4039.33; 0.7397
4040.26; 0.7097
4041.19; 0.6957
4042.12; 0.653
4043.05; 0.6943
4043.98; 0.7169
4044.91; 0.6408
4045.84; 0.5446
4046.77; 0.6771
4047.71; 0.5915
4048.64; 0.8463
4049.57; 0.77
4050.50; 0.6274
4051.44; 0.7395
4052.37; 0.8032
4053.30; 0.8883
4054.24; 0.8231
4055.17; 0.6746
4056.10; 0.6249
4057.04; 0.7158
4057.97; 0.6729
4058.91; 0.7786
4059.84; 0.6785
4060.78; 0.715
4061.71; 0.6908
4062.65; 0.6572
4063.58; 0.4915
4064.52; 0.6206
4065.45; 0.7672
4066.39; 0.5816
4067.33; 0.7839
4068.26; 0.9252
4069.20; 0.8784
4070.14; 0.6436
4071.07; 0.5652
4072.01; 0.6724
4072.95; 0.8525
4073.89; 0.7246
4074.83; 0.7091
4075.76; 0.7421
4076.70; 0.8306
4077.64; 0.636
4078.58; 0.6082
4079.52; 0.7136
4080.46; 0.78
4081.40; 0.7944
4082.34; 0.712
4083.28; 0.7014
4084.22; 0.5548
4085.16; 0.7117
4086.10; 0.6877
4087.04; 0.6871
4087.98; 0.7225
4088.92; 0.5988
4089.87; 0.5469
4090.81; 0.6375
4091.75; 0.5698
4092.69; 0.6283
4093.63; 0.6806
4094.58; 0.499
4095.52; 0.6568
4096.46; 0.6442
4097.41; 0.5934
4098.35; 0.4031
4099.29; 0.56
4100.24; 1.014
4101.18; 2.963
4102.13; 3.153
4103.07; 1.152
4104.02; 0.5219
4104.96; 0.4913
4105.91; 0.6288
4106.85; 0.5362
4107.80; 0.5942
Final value 782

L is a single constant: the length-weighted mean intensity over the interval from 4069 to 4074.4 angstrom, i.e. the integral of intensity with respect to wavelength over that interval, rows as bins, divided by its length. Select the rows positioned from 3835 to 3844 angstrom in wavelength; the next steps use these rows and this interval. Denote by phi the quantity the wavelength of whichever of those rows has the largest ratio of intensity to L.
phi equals 3835.39 angstrom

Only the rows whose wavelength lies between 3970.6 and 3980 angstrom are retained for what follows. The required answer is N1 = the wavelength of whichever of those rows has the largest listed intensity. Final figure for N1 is 3971.08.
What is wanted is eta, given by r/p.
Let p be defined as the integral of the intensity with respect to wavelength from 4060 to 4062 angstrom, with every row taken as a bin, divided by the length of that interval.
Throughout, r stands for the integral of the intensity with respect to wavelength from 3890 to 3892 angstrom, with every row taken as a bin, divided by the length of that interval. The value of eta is 0.94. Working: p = 0.70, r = 0.66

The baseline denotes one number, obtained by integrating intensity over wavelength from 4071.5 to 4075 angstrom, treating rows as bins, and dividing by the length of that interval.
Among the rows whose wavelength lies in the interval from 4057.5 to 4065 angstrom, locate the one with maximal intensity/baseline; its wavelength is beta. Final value 4058.91 angstrom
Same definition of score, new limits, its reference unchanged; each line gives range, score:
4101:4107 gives 210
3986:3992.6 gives 599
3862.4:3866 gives 482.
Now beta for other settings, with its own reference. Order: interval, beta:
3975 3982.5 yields 3977.49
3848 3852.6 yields 3851.31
